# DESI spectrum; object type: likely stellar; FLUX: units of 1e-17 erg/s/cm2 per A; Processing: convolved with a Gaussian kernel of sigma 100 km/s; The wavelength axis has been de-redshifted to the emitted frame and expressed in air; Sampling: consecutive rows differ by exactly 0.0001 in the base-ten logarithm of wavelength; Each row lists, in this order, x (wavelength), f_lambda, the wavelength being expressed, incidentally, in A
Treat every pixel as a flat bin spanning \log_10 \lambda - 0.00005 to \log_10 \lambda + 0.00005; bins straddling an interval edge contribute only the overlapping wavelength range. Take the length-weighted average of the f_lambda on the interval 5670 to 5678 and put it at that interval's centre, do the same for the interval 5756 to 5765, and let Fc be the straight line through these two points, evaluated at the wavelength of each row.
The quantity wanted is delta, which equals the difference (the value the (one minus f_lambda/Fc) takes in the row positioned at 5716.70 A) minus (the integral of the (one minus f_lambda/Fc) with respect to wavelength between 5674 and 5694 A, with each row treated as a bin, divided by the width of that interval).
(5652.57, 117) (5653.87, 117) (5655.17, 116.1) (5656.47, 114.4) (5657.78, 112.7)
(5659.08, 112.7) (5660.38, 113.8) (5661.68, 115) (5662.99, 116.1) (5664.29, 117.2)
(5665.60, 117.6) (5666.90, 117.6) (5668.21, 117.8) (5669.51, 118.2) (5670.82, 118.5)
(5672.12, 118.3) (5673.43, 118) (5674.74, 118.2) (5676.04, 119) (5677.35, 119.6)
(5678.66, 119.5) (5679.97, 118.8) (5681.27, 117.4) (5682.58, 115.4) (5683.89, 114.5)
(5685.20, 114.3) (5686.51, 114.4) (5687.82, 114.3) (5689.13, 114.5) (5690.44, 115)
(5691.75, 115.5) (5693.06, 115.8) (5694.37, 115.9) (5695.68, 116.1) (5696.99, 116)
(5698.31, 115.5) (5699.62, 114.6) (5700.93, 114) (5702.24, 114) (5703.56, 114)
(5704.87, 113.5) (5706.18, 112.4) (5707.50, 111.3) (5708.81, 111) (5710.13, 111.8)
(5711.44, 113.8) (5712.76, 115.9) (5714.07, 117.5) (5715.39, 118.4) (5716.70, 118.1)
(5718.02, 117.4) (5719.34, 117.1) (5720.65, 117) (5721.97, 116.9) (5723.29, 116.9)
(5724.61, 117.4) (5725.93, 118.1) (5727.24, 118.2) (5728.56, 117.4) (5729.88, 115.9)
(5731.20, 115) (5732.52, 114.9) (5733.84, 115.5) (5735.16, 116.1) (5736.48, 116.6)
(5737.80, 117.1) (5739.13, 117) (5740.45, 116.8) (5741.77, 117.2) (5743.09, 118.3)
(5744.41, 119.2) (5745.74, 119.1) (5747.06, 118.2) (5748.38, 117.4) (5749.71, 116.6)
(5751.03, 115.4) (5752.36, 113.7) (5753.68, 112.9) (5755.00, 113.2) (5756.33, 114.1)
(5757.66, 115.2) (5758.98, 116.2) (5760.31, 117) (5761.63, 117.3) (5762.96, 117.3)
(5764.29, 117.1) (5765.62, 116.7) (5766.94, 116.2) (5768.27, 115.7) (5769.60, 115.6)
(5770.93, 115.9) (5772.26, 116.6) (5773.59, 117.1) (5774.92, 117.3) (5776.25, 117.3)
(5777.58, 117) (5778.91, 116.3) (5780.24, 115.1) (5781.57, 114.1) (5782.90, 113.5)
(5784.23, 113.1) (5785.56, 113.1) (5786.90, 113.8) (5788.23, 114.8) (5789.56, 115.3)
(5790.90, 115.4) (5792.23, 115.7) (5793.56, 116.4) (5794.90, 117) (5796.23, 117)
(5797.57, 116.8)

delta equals -0.021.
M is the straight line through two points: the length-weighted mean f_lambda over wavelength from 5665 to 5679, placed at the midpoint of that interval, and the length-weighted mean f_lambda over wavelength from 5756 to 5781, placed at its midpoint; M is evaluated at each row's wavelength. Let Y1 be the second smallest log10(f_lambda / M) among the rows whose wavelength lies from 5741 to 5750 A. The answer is 0.001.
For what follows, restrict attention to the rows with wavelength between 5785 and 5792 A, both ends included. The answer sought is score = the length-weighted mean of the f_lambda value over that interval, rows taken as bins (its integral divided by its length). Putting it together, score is 114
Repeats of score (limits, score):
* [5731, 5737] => 116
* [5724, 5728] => 118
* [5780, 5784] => 114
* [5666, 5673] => 118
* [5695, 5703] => 115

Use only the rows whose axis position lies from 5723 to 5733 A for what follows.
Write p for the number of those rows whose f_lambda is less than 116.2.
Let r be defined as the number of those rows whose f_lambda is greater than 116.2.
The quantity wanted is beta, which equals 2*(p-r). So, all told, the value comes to -4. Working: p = 3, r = 5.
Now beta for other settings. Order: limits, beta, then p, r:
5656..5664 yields 12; 6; 0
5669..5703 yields 12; 16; 10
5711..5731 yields -18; 3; 12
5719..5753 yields -24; 7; 19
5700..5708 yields 12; 6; 0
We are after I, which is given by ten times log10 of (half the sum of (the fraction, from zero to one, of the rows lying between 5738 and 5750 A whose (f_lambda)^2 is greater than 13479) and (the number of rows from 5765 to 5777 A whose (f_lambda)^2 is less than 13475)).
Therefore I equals 3.0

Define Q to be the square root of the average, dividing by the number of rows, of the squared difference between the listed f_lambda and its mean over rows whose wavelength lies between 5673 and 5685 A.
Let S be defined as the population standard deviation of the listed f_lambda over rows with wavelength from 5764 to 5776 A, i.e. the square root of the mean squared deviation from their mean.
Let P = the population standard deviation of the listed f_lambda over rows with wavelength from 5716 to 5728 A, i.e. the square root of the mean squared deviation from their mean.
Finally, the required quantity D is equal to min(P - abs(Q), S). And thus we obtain -1.18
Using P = 0.51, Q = 1.7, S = 0.61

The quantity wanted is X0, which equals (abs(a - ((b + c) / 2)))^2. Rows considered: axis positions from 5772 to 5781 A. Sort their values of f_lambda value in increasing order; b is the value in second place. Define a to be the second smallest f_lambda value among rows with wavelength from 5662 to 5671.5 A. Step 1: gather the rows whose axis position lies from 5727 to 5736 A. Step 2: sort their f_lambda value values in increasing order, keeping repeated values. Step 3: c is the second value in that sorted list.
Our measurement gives 2.4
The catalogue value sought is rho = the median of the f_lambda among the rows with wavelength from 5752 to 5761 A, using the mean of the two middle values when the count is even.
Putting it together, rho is 114.1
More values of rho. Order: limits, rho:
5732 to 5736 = 115.5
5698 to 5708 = 114.0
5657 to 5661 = 112.7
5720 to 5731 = 117.2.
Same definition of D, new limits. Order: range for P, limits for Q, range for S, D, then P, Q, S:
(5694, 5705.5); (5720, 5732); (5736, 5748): 0.02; 0.97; 1.0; 0.94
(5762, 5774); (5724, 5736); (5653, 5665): -0.61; 0.61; 1.2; 1.62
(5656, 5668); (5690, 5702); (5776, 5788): 1.20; 1.87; 0.7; 1.58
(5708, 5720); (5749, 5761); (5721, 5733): 1.16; 2.63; 1.4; 1.16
